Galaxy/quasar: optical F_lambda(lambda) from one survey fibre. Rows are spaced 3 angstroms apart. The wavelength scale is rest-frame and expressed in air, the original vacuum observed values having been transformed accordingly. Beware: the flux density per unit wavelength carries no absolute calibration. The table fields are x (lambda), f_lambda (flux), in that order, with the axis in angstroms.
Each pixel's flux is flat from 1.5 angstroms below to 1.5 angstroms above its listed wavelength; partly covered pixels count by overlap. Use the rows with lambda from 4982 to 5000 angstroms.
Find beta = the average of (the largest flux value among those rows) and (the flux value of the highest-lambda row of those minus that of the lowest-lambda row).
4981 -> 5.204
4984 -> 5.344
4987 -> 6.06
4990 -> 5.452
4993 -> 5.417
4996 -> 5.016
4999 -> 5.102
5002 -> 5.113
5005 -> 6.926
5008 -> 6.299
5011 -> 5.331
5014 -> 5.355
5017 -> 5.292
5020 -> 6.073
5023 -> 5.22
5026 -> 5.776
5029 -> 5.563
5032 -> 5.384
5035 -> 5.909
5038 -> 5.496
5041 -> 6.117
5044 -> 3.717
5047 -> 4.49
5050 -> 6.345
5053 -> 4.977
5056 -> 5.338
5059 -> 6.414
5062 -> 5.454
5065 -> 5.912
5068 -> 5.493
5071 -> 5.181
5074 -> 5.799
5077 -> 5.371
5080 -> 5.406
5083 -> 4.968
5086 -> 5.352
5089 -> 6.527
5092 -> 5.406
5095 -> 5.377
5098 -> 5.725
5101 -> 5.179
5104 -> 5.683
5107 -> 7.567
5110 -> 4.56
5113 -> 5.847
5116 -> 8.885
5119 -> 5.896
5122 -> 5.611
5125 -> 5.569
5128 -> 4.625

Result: 2.91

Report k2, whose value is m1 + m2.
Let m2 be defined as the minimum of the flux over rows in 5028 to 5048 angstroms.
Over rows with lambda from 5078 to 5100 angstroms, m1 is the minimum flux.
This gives 8.7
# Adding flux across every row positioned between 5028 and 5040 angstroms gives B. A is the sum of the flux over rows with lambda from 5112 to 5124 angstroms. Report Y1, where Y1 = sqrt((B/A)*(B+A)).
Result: 6.4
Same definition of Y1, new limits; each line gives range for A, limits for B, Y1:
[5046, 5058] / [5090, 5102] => 6.6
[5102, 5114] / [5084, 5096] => 6.7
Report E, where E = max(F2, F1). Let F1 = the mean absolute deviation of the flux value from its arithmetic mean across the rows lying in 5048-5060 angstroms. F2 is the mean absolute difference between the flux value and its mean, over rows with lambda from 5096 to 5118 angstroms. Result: 1.15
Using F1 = 0.61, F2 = 1.15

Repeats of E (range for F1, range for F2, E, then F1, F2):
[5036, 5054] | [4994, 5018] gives 0.80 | 0.80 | 0.53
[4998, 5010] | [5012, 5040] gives 0.75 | 0.75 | 0.24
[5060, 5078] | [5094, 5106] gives 0.21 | 0.21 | 0.21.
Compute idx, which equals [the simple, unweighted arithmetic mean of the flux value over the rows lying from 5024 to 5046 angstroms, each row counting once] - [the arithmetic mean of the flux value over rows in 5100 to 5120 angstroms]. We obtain -0.8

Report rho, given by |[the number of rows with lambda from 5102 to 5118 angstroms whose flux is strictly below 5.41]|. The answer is 1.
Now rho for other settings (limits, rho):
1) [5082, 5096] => 4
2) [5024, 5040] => 1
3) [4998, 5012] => 3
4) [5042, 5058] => 4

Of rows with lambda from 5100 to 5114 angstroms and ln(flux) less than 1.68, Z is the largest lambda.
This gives 5110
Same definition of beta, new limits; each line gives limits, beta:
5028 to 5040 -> 2.92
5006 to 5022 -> 3.04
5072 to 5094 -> 3.07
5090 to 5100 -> 3.02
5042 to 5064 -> 4.08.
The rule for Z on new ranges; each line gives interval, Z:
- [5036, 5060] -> 5056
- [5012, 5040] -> 5023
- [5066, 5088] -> 5086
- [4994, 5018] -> 5017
